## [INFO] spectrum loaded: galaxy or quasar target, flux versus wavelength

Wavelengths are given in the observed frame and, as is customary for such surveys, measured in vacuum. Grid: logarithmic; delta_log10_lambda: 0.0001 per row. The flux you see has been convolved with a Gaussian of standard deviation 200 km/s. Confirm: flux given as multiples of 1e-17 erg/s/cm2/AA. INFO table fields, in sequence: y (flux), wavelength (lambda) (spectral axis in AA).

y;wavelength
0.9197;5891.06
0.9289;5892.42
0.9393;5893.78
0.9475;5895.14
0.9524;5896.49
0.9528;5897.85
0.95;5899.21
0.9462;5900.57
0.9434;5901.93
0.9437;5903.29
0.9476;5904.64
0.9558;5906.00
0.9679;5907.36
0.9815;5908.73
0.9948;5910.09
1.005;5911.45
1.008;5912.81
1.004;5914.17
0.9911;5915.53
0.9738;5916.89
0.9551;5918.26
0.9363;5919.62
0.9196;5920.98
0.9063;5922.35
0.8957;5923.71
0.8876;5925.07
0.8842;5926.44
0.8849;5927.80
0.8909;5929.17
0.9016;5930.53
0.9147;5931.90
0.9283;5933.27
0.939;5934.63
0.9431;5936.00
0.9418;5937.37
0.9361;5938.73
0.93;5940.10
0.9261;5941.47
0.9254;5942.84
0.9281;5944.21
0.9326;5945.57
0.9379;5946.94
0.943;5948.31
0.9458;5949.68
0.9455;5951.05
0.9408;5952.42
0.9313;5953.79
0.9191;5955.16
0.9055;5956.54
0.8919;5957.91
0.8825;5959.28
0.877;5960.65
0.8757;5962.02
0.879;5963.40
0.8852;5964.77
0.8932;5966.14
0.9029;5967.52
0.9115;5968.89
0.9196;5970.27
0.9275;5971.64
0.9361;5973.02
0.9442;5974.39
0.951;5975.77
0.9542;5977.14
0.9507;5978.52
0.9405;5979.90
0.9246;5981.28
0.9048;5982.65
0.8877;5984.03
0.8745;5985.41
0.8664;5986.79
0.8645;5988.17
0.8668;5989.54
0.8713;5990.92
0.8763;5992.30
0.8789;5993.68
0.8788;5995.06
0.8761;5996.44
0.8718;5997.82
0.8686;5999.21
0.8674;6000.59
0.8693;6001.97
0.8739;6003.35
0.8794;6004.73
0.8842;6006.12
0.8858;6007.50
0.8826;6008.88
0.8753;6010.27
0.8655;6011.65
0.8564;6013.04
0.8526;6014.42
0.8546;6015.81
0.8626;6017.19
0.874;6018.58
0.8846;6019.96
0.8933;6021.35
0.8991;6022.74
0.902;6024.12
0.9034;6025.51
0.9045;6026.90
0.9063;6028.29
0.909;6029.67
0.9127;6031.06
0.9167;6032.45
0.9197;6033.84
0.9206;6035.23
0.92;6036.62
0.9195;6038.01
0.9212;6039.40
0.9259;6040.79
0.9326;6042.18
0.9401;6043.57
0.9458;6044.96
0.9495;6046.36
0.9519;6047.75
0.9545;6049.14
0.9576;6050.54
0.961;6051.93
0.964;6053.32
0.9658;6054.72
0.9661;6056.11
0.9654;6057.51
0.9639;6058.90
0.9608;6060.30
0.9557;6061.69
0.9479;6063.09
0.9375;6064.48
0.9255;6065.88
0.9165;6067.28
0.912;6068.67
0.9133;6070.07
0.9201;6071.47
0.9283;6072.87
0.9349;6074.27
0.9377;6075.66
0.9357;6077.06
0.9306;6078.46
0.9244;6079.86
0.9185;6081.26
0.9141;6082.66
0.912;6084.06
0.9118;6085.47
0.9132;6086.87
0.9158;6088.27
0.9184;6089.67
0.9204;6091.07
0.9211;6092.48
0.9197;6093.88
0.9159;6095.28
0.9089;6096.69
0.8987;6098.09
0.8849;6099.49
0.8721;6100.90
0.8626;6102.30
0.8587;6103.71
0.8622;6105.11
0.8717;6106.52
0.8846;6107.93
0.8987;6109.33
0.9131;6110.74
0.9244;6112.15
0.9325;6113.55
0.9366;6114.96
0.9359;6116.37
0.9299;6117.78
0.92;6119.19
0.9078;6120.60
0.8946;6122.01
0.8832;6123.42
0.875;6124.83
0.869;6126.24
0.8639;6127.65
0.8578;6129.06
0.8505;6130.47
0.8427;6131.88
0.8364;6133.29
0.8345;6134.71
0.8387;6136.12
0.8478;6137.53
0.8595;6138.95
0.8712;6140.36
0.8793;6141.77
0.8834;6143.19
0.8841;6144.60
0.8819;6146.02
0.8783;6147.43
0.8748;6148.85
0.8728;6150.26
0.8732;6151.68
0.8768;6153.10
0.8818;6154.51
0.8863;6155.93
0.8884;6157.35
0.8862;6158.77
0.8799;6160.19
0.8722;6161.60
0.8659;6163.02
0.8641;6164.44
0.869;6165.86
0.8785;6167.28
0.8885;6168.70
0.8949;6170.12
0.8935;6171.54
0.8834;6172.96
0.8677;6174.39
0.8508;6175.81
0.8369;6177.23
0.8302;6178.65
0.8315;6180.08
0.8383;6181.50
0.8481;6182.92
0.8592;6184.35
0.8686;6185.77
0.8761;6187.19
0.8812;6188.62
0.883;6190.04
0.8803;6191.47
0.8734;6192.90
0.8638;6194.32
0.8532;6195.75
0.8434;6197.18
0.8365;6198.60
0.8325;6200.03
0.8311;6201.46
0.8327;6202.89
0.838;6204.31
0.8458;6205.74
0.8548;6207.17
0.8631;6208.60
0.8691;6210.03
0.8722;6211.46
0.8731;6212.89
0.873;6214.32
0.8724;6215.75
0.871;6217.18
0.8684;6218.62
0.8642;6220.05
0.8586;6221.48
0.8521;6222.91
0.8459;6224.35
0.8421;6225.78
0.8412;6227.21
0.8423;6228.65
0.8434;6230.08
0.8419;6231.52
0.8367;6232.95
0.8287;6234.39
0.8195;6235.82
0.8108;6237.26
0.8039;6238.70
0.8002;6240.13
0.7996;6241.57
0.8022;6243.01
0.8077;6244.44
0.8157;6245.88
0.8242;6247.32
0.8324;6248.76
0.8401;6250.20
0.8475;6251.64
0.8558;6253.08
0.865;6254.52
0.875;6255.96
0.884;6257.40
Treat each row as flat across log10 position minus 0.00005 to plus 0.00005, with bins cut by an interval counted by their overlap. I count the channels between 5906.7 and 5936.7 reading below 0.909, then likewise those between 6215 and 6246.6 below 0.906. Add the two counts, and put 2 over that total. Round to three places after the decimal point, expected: 0.069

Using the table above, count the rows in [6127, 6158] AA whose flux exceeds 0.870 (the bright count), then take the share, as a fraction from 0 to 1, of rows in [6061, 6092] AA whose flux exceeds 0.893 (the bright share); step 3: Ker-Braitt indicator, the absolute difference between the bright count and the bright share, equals 12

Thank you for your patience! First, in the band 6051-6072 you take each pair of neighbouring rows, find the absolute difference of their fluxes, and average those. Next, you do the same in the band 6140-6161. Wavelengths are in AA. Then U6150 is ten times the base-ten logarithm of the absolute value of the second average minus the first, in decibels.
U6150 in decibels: -28.7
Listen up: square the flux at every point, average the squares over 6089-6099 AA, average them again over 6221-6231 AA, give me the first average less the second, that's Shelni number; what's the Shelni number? 0.12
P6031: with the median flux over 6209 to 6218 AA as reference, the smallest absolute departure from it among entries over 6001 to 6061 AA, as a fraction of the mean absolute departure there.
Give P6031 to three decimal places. 0.036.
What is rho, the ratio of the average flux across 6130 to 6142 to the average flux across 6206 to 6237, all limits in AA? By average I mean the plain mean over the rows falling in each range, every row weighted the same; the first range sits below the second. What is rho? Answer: 1.00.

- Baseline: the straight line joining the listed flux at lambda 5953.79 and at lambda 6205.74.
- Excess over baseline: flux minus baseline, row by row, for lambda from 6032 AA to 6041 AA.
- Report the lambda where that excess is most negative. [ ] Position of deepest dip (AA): 6032.45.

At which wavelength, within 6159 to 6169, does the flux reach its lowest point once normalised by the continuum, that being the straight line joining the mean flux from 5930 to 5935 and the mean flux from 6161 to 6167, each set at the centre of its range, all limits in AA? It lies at 6164.44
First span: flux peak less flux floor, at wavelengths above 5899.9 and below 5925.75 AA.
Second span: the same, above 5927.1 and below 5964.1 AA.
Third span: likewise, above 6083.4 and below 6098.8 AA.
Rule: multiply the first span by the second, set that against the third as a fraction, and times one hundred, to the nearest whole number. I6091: 38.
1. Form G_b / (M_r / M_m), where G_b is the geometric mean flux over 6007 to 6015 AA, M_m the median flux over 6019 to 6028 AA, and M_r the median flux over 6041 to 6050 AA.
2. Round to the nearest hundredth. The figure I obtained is 0.83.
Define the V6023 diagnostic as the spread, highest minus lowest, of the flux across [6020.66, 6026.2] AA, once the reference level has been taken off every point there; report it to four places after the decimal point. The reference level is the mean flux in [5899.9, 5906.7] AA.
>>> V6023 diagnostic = 0.0101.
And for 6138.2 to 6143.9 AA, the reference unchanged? 0.0239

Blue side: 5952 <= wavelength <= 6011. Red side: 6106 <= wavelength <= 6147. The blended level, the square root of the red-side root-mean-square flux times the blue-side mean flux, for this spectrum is 0.890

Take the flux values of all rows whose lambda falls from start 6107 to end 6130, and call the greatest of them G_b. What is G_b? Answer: 0.9366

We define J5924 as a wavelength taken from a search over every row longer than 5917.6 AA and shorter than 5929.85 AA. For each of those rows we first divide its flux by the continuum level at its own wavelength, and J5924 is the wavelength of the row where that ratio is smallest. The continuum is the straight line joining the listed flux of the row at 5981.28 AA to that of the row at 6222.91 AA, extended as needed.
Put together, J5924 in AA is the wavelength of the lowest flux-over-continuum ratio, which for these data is 5926.44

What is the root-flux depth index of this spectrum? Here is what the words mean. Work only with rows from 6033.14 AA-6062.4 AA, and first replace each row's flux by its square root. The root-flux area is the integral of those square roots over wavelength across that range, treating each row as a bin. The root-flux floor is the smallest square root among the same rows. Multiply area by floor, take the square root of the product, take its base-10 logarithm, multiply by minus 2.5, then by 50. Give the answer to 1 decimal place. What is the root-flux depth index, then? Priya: -89.7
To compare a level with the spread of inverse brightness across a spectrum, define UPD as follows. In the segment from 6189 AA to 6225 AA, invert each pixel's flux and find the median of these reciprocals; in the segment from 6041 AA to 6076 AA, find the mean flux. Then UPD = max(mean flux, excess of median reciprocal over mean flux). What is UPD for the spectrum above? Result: 0.944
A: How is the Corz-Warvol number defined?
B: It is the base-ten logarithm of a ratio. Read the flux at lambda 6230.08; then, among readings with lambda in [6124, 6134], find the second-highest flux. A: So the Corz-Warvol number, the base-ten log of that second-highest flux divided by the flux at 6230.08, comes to 0.013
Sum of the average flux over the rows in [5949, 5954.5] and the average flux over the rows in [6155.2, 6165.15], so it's 1.82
